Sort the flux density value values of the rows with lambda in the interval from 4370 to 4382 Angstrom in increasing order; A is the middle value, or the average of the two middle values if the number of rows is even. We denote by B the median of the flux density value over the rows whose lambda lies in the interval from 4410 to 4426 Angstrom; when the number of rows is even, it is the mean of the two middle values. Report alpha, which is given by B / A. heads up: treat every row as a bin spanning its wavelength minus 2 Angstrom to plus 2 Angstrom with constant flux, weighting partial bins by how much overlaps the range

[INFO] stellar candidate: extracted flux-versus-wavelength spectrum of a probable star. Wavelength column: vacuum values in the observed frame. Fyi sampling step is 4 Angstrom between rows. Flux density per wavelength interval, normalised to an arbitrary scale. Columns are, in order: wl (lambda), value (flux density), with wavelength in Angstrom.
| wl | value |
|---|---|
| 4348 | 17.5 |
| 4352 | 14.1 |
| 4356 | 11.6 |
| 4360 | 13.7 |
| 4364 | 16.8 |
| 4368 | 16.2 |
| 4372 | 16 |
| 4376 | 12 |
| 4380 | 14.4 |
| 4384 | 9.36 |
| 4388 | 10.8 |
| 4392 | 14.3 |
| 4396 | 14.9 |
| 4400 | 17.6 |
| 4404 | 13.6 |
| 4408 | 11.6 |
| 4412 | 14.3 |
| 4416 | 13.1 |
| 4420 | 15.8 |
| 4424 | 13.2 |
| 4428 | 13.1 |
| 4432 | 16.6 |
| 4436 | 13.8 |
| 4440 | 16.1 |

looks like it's 0.95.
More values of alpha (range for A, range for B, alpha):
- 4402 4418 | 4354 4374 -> 1.20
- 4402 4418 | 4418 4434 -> 1.09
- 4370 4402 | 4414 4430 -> 0.92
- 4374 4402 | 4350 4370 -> 0.99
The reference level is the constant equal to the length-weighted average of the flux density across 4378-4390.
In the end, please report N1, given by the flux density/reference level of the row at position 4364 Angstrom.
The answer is 1.46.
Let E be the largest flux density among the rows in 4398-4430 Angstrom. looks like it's 17.6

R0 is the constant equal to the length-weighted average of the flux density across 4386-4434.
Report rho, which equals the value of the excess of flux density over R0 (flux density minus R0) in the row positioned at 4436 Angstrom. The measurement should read 0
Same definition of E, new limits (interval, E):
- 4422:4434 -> 16.6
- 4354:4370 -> 16.8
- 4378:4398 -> 14.9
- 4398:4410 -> 17.6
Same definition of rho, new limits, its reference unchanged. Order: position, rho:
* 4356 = -2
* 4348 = 3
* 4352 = 0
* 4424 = -1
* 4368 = 2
